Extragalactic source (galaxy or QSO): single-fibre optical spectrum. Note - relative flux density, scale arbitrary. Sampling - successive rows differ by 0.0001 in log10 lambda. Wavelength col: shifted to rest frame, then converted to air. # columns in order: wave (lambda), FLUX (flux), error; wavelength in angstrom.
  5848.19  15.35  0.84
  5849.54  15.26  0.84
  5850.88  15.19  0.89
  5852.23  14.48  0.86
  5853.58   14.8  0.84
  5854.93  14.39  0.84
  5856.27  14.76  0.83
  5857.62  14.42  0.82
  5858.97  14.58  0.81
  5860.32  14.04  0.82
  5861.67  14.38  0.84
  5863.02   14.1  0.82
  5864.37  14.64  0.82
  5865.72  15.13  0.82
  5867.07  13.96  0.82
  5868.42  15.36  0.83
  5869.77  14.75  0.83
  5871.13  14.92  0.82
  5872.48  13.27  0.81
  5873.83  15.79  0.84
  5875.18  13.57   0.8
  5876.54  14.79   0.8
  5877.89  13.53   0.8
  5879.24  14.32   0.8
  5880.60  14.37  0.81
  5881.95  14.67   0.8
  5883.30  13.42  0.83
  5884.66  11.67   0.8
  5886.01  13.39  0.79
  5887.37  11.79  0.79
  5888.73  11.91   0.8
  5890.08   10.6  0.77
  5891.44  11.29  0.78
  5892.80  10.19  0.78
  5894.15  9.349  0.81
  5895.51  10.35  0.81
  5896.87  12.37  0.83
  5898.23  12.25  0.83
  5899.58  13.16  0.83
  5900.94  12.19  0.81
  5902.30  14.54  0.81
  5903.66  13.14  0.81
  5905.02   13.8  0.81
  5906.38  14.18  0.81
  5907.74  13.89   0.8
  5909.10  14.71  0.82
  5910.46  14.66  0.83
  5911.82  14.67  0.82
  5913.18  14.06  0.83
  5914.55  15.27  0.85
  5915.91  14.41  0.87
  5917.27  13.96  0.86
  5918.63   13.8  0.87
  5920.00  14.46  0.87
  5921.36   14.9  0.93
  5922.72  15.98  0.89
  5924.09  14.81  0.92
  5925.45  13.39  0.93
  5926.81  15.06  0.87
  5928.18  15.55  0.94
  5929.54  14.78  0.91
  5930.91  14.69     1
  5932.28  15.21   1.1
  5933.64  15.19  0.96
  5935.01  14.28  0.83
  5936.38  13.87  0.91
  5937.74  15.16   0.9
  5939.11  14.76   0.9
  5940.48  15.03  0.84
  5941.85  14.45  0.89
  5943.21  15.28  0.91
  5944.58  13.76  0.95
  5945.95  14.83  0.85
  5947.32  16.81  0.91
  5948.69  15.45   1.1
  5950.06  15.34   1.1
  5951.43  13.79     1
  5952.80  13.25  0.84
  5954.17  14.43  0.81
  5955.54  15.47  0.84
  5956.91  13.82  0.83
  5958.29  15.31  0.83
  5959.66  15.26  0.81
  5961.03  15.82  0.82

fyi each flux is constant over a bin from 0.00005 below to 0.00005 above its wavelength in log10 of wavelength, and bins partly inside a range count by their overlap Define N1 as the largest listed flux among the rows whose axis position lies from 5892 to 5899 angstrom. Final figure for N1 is 12.37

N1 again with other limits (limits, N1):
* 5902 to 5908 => 14.54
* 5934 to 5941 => 15.16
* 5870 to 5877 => 15.79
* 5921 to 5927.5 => 15.98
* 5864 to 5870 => 15.36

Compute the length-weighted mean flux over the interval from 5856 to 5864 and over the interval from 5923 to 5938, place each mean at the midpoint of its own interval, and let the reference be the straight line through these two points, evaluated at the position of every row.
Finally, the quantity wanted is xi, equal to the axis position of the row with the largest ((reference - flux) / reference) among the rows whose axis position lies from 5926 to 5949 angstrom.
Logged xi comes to 5944.58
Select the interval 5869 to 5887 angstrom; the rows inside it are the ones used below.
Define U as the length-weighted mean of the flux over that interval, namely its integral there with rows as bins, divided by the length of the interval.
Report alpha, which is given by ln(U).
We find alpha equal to 2.64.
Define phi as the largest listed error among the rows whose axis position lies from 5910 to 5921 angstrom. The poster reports 0.87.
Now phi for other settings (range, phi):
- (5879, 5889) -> 0.83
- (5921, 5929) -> 0.94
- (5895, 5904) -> 0.83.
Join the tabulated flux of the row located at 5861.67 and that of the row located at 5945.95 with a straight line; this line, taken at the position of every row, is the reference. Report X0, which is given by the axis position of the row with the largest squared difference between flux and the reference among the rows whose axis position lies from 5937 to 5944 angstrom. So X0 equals 5943.21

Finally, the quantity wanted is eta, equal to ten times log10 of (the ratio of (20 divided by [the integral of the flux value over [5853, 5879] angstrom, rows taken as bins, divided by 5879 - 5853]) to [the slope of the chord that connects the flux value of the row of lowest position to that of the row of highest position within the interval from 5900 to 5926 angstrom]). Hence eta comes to 14.5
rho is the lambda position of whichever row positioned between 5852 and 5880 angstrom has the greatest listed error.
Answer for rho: 5852.23 angstrom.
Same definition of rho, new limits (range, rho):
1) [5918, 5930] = 5928.18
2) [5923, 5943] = 5932.28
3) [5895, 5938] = 5932.28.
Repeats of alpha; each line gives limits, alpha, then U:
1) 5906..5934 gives 2.68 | 14.6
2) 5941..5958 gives 2.69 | 14.7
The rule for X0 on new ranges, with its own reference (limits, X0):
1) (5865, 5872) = 5868.42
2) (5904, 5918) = 5905.02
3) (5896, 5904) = 5900.94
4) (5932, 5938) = 5936.38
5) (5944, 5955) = 5947.32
